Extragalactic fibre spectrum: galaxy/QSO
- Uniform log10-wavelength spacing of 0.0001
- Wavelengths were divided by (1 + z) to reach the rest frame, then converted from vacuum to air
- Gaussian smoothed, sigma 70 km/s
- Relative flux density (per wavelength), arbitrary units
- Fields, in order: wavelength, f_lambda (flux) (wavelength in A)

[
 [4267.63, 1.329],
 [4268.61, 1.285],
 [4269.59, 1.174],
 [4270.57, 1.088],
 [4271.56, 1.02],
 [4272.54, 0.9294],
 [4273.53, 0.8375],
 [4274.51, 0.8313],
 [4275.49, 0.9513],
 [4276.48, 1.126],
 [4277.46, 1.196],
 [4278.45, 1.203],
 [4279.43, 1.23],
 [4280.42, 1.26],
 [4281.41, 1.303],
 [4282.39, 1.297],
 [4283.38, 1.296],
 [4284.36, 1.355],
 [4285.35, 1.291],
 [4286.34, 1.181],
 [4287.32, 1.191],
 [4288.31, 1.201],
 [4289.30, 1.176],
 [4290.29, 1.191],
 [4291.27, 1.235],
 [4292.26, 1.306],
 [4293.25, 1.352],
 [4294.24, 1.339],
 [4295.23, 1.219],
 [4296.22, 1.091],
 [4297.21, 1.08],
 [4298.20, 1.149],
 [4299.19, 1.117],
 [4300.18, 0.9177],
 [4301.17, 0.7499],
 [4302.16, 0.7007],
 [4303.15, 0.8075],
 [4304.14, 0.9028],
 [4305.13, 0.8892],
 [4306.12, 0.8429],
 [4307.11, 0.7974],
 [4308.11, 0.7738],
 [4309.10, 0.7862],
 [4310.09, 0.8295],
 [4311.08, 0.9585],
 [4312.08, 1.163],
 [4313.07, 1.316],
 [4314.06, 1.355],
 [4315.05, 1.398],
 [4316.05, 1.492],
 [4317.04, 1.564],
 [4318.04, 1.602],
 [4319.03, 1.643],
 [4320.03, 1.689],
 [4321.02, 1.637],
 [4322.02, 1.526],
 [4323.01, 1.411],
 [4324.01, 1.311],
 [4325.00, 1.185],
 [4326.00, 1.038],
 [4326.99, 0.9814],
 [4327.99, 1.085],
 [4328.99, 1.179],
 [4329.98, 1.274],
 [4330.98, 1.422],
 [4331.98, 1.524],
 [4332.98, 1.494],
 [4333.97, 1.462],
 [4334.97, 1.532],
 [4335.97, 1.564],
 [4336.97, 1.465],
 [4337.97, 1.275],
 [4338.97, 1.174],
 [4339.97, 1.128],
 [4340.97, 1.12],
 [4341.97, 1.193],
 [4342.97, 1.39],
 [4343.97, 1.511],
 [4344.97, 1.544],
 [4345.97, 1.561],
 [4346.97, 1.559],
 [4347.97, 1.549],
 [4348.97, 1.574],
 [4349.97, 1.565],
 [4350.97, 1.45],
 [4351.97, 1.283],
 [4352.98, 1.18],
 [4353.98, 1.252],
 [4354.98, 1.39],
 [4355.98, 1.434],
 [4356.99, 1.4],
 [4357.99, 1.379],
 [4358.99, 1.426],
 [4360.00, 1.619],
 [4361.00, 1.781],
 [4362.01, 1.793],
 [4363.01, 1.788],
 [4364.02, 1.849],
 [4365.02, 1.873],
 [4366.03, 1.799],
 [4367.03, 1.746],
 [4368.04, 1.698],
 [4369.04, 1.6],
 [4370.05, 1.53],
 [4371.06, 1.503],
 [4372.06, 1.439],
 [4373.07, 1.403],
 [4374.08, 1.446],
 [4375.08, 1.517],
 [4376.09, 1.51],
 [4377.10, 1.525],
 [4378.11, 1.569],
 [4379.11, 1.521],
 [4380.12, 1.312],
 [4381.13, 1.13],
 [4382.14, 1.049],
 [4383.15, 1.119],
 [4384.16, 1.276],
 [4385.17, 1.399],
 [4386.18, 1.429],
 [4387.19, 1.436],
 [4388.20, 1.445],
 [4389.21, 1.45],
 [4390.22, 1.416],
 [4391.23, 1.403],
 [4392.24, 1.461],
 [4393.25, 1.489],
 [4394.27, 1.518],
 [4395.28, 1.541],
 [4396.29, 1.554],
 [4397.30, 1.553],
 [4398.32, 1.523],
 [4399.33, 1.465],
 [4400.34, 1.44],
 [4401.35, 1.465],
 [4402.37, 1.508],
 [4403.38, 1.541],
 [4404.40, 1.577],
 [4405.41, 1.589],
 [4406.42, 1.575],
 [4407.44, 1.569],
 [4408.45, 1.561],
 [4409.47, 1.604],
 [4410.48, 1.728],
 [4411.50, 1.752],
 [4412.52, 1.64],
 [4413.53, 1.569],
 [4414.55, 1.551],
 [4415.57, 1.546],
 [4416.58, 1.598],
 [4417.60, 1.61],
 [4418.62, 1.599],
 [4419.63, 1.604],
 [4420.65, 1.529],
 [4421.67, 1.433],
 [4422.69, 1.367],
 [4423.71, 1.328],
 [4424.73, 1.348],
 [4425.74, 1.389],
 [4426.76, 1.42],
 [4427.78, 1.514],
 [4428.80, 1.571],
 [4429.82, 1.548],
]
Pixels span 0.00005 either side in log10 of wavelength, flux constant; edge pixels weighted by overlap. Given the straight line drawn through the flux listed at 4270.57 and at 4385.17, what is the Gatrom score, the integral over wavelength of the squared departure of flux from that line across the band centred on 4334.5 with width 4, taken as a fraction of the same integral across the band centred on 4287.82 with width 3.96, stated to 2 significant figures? 23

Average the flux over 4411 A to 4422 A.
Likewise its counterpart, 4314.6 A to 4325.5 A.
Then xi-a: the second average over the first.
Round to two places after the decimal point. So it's 0.94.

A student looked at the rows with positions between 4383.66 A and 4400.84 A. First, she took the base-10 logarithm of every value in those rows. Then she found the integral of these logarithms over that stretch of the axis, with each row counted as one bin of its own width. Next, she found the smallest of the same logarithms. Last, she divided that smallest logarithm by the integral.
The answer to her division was 0.04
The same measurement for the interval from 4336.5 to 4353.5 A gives 0.02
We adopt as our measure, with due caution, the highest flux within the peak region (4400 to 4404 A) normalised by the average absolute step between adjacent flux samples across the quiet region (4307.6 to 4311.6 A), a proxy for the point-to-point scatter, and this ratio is 25.0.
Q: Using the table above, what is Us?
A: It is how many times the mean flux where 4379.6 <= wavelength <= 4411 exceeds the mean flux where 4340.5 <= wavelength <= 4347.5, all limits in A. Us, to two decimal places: 1.03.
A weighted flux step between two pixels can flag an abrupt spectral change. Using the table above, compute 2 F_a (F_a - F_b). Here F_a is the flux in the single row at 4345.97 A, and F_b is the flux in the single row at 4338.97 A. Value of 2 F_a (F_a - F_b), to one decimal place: 1.2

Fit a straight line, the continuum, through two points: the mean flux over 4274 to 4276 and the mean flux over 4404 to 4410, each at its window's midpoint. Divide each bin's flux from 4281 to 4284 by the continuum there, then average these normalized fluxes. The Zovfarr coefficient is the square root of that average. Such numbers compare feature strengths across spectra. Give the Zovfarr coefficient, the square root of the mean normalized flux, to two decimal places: 1.18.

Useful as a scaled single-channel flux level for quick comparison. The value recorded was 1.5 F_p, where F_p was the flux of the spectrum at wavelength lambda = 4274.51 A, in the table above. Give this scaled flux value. 1.2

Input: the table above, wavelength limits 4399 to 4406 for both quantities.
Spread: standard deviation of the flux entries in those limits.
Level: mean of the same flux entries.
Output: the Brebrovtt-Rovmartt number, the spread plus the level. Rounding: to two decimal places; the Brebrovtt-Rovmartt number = 1.57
